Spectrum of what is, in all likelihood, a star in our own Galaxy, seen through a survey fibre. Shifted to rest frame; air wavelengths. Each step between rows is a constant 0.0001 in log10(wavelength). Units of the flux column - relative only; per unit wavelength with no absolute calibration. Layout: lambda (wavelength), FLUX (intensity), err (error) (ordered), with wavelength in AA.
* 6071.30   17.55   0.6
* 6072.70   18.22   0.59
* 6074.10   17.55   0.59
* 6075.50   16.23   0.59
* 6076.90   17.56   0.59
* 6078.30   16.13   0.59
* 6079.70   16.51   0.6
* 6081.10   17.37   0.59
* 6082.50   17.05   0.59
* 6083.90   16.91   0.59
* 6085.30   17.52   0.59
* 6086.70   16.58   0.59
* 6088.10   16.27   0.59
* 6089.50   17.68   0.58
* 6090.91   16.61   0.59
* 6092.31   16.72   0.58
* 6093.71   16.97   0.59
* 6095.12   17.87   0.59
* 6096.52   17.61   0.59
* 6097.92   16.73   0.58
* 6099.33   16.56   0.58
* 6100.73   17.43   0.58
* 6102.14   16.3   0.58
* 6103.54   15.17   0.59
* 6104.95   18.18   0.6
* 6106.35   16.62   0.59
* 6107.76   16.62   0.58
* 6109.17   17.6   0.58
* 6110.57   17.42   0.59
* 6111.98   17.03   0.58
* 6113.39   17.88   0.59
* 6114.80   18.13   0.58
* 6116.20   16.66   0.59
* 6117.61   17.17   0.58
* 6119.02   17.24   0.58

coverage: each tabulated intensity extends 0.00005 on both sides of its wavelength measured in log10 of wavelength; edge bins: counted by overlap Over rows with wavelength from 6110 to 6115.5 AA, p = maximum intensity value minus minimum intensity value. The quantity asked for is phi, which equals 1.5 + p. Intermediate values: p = 1.10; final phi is 2.60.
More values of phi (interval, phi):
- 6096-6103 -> 2.81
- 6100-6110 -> 4.51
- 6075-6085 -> 2.93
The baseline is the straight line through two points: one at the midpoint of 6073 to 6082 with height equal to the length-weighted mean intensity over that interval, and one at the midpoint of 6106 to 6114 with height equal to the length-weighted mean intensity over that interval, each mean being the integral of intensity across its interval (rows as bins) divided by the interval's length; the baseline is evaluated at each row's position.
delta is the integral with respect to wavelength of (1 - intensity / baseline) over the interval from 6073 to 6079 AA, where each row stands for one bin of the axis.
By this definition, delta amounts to -0.008 AA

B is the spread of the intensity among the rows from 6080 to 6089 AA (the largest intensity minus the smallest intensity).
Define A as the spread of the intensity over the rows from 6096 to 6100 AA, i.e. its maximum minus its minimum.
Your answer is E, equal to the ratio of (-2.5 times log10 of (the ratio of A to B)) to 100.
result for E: 0.0019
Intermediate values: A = 1.05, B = 1.25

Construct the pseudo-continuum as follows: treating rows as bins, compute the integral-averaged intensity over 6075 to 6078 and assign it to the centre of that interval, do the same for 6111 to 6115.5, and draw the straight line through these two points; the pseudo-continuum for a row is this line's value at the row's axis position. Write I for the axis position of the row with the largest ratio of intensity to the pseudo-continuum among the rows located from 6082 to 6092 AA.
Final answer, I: 6089.50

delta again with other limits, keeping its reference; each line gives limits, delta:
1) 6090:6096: -0.005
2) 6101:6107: 0.183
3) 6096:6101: 0.023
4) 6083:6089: 0.055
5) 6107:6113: 0.000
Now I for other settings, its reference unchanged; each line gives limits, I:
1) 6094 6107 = 6104.95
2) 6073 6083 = 6074.10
